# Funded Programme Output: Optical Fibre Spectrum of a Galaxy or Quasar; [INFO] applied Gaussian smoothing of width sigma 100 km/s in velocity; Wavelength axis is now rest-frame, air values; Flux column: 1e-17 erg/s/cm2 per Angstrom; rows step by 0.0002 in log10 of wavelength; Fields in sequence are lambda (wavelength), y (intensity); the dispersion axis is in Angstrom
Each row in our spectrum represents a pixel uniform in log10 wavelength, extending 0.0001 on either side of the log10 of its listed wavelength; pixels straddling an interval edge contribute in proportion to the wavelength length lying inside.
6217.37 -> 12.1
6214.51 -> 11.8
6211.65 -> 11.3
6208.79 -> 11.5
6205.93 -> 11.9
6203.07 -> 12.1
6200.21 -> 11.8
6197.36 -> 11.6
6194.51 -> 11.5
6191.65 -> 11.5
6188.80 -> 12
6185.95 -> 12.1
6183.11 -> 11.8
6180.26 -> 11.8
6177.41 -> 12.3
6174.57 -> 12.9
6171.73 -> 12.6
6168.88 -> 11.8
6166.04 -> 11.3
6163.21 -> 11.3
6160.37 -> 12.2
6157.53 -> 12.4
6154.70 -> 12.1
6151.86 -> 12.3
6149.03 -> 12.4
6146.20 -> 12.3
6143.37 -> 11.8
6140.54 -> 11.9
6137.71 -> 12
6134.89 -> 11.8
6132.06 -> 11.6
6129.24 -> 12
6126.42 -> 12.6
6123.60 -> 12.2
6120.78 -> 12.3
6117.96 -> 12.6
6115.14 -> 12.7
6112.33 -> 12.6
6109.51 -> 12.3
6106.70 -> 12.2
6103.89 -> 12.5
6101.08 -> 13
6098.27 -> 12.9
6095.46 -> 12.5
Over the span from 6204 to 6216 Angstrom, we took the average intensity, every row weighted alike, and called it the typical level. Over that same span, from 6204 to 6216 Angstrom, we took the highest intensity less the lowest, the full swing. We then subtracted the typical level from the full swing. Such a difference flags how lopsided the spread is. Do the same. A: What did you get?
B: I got -11.0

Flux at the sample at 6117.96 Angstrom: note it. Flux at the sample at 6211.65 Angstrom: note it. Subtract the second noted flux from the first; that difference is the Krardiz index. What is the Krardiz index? 1.3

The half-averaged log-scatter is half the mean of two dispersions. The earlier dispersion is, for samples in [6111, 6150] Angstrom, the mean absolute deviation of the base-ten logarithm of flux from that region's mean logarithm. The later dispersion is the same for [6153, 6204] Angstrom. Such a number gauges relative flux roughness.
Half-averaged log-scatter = 0.0059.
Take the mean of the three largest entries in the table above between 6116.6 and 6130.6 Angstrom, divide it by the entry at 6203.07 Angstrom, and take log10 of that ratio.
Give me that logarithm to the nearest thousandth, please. 0.014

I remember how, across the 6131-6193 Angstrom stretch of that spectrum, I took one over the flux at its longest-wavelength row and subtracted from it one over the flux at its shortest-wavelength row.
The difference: 0.0007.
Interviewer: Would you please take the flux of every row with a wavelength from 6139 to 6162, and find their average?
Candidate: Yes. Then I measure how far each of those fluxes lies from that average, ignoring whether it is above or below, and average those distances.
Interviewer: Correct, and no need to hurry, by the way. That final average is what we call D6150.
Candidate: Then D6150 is 0.18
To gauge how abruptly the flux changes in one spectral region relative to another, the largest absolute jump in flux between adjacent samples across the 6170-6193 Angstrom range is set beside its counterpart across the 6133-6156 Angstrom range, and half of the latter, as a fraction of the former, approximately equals 0.4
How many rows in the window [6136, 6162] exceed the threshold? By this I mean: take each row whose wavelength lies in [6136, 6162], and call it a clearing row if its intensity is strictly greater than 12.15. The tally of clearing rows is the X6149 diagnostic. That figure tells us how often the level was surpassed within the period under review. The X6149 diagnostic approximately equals 5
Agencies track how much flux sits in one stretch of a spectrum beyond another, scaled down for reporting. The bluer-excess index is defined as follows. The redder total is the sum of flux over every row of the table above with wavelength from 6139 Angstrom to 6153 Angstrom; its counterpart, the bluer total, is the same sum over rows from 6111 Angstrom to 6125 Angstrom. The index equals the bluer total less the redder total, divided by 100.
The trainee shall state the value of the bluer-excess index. 0.0170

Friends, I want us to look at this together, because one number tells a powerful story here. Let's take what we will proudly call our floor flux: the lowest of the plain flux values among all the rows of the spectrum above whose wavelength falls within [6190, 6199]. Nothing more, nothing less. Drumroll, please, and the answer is 11.5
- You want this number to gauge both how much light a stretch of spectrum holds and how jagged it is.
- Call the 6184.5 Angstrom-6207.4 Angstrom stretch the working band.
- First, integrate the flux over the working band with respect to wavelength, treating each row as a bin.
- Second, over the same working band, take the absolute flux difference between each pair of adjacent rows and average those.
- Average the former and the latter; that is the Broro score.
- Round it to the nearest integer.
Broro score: 135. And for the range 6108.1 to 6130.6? 140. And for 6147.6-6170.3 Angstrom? 136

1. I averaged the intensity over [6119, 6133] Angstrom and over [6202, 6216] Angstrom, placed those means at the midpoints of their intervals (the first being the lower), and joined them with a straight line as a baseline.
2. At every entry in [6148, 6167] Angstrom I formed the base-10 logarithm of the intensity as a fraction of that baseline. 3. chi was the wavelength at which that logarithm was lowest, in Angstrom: 6163.21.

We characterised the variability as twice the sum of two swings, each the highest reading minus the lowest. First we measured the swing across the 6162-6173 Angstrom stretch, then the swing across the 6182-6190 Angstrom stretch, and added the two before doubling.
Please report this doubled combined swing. 3.20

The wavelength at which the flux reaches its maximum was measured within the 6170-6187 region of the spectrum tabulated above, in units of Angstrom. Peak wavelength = 6174.57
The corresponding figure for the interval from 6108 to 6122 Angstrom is 6115.14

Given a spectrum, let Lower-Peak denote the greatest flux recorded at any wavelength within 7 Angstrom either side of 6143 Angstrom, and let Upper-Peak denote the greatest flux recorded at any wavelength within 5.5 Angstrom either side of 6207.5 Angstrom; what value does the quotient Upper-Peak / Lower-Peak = 0.98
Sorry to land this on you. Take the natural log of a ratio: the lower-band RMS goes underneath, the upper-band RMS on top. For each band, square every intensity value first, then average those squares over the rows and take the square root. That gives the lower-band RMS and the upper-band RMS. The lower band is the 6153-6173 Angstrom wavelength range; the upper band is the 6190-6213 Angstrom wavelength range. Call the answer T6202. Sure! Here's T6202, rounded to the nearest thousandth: -0.027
